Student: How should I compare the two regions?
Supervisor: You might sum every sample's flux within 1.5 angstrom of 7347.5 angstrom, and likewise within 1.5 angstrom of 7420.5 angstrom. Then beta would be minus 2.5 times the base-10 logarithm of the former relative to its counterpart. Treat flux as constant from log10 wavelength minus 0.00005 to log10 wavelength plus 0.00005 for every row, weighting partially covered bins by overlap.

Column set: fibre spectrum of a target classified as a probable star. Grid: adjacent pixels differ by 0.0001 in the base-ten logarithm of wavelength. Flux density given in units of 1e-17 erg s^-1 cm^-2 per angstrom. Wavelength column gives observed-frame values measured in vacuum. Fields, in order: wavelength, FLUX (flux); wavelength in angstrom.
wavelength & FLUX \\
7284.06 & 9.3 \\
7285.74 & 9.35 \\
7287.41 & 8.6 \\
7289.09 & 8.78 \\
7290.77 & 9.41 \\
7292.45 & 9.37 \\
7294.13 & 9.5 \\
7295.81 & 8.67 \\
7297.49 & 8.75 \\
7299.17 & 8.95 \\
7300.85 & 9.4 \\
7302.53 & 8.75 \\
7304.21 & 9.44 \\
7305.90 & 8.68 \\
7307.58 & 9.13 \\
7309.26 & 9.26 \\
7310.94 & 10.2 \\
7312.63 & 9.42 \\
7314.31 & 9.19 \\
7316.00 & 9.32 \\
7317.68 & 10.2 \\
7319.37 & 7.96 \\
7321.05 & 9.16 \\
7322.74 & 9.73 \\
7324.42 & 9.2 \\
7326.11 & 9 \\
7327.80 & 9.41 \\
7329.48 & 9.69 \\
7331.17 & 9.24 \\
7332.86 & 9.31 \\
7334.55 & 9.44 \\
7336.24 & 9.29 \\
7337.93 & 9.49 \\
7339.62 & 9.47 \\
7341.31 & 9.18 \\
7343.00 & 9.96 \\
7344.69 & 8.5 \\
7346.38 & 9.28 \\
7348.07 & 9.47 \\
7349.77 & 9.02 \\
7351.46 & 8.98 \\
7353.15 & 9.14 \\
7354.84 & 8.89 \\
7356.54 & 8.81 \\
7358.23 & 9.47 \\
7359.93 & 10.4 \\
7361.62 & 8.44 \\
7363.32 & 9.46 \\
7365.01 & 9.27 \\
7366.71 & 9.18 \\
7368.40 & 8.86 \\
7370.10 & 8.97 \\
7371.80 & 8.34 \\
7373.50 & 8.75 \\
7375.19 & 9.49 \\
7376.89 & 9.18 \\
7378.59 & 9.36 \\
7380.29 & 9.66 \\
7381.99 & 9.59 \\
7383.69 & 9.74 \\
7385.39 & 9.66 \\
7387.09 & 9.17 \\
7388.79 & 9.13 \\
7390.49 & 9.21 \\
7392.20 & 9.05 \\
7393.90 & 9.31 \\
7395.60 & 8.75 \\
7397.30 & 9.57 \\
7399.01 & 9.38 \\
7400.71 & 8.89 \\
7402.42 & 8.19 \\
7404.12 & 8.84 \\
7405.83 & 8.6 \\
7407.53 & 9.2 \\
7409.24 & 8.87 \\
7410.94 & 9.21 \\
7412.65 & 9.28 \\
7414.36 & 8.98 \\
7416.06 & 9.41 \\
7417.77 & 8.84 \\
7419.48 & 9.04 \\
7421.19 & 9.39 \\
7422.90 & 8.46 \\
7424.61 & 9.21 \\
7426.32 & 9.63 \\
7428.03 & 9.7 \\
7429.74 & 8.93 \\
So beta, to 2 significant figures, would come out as -0.019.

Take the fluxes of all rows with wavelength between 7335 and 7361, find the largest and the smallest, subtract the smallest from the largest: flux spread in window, 1.9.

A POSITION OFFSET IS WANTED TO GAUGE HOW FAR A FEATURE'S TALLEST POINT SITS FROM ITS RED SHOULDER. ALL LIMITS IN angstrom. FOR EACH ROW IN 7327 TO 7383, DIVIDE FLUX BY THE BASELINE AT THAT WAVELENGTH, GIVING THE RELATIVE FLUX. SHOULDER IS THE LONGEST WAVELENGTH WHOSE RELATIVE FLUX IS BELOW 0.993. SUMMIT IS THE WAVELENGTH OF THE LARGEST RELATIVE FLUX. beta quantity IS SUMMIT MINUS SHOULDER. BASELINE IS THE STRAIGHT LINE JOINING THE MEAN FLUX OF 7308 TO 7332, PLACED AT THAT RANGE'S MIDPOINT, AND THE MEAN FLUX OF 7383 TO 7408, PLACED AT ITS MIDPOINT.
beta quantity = -13.6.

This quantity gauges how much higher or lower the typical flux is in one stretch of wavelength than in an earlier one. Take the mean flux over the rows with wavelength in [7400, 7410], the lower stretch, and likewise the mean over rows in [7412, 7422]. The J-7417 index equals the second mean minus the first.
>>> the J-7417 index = 0.39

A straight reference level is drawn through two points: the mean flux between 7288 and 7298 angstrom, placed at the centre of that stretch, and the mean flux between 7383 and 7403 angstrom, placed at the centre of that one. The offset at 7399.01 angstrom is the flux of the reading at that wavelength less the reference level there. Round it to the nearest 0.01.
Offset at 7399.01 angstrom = 0.20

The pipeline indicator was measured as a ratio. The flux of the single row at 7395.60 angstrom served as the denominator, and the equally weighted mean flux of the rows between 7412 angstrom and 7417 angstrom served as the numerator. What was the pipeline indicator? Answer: 1.05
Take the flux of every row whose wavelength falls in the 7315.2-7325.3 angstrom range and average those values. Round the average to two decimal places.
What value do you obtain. 9.26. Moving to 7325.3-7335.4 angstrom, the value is 9.35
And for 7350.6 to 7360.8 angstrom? 9.28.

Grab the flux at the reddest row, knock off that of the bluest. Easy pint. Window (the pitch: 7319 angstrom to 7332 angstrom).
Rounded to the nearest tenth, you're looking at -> 1.3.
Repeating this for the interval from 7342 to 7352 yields -1.0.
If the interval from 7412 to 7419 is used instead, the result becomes -0.4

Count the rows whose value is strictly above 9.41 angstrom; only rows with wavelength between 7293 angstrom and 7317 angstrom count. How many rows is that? 4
